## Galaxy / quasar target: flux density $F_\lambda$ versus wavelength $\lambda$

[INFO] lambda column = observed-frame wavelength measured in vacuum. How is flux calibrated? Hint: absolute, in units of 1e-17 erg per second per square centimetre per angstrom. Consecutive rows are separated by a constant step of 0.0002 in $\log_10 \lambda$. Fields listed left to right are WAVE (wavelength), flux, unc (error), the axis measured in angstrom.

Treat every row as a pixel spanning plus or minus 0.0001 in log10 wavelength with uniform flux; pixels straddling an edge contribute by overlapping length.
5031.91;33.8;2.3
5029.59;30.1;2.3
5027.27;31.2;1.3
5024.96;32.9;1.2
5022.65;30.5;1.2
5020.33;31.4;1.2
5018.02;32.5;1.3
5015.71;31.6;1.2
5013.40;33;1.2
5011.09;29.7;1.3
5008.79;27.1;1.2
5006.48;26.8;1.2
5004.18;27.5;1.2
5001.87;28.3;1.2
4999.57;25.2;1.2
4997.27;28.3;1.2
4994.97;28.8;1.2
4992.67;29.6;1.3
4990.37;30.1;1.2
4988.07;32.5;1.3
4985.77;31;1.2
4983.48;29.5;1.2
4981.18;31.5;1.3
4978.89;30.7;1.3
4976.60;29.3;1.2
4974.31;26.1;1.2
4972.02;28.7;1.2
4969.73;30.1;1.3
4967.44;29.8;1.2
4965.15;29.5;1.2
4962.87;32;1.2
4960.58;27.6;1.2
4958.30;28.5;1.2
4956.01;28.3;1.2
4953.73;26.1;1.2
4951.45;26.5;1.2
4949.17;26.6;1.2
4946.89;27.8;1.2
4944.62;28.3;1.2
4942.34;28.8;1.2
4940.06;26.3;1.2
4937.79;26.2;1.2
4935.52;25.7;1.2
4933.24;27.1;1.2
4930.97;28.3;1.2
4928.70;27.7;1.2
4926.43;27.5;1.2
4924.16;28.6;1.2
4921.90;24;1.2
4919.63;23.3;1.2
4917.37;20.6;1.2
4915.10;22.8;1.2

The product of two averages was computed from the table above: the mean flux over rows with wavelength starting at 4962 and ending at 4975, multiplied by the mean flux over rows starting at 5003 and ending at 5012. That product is 816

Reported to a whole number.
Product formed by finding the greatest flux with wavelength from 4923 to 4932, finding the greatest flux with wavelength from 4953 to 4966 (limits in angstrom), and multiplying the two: 915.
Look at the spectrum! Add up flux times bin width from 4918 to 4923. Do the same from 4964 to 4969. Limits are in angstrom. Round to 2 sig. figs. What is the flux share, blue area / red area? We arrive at 0.79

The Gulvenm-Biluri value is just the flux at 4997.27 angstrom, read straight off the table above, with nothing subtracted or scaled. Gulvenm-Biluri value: 28.3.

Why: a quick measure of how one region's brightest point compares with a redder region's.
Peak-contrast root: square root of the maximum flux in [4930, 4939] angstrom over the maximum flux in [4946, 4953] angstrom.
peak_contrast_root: 1.01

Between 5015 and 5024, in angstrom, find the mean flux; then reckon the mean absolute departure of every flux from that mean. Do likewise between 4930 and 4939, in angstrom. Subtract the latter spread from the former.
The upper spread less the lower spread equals -0.3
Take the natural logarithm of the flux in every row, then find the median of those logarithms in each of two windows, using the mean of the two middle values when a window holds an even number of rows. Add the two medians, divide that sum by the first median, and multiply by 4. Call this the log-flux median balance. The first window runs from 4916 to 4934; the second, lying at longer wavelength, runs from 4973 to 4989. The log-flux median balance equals 8.14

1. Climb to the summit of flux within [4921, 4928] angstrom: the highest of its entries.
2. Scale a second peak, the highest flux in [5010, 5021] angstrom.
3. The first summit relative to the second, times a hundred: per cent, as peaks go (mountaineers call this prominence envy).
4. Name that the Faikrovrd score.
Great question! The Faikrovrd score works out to 86.7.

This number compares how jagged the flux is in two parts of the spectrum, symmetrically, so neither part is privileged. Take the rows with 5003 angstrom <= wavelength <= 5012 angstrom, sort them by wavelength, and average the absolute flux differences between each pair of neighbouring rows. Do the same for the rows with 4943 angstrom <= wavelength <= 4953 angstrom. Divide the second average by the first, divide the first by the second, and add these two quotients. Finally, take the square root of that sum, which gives 1.58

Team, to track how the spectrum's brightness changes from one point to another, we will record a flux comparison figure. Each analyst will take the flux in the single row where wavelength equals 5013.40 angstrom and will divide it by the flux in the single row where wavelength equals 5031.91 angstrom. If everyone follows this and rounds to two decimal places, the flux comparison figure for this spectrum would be 0.98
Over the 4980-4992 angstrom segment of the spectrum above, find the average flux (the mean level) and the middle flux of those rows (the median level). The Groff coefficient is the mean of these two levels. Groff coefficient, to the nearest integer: 31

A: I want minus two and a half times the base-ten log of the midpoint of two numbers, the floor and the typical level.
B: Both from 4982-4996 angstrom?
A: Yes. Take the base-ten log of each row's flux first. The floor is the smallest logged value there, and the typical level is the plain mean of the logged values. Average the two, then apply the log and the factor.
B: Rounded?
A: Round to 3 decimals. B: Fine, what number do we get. -0.418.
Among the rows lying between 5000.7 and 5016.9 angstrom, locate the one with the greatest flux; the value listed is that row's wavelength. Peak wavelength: 5013.40 angstrom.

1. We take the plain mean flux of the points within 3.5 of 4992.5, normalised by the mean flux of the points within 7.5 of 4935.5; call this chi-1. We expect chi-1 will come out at 1.09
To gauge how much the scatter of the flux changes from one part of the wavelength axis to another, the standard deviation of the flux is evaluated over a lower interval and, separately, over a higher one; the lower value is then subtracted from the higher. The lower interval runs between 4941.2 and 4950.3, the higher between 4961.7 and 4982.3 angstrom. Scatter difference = 0.8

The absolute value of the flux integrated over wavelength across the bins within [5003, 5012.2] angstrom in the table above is 256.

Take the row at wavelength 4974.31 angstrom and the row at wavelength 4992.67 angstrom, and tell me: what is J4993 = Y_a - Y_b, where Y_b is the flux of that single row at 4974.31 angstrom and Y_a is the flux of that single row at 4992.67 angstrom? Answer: 3.5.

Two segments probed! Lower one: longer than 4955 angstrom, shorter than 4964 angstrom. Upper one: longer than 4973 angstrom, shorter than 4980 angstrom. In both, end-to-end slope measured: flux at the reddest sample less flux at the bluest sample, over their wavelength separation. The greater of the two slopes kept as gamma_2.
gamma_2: 1.0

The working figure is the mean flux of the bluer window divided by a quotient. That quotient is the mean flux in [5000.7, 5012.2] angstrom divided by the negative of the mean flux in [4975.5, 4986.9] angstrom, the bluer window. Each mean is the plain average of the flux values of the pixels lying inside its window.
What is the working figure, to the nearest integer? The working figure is -33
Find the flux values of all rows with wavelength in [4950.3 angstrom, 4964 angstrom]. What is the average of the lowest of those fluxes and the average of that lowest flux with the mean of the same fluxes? 26.6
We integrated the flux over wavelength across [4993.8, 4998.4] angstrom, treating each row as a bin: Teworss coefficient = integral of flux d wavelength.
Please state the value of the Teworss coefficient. 131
